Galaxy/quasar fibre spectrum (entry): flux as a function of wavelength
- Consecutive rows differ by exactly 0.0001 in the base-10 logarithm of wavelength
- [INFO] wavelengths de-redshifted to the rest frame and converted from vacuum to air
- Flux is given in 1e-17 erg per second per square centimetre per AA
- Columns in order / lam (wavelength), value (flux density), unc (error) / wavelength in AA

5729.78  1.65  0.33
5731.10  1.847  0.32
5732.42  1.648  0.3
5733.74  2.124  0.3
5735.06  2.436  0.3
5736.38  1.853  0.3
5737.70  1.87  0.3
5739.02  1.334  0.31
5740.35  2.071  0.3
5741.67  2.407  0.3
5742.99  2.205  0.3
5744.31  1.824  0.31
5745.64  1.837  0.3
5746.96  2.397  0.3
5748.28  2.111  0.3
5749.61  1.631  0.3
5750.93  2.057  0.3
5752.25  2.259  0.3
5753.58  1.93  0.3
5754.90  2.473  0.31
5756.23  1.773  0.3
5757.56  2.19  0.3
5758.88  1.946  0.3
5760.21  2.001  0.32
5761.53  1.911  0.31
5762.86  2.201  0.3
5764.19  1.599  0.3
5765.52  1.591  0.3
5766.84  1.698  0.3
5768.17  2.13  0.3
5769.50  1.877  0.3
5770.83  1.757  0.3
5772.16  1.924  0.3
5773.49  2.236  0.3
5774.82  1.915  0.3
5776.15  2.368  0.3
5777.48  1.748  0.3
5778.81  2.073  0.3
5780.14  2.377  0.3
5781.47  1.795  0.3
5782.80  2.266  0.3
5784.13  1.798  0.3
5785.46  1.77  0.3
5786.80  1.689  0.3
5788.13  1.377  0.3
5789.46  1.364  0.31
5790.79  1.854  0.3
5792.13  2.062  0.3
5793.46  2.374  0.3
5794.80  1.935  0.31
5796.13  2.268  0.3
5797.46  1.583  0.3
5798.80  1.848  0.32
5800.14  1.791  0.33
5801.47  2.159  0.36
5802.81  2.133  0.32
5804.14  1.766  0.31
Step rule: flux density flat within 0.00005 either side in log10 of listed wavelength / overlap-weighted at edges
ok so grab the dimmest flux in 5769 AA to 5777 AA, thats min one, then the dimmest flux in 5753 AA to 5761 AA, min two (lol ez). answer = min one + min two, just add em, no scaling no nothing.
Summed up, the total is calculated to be 3.53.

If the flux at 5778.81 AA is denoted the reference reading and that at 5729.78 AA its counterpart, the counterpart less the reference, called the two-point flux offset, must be -0.4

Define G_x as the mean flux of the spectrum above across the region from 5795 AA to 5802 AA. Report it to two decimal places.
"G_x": 1.93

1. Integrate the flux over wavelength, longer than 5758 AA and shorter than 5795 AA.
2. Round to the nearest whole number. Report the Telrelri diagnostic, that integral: 71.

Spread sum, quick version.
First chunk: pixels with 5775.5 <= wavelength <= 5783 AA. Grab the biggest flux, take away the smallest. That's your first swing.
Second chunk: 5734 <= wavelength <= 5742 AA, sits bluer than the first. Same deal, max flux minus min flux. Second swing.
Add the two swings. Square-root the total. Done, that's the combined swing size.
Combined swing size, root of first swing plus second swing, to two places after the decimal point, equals 1.32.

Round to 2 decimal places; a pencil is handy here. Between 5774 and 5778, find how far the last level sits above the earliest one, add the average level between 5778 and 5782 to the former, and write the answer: 1.91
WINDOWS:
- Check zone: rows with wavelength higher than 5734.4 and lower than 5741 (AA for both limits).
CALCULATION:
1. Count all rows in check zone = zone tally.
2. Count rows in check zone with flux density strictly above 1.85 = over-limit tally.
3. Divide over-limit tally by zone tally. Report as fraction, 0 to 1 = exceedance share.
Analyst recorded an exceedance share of 0.80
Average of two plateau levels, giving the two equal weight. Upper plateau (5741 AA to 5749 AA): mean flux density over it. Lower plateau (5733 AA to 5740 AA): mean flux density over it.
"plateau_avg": 2.03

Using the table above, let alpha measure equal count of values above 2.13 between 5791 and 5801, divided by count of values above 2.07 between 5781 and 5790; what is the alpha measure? 2.0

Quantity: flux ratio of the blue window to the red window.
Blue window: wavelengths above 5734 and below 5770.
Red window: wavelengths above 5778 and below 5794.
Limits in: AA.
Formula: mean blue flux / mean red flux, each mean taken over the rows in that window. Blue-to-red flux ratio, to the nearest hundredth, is 1.05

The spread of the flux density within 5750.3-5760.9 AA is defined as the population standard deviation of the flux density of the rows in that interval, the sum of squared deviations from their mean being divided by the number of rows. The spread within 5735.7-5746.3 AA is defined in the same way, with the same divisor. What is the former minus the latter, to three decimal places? -0.091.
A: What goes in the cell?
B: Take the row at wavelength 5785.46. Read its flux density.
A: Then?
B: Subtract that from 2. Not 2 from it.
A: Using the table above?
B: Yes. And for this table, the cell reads 0.23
